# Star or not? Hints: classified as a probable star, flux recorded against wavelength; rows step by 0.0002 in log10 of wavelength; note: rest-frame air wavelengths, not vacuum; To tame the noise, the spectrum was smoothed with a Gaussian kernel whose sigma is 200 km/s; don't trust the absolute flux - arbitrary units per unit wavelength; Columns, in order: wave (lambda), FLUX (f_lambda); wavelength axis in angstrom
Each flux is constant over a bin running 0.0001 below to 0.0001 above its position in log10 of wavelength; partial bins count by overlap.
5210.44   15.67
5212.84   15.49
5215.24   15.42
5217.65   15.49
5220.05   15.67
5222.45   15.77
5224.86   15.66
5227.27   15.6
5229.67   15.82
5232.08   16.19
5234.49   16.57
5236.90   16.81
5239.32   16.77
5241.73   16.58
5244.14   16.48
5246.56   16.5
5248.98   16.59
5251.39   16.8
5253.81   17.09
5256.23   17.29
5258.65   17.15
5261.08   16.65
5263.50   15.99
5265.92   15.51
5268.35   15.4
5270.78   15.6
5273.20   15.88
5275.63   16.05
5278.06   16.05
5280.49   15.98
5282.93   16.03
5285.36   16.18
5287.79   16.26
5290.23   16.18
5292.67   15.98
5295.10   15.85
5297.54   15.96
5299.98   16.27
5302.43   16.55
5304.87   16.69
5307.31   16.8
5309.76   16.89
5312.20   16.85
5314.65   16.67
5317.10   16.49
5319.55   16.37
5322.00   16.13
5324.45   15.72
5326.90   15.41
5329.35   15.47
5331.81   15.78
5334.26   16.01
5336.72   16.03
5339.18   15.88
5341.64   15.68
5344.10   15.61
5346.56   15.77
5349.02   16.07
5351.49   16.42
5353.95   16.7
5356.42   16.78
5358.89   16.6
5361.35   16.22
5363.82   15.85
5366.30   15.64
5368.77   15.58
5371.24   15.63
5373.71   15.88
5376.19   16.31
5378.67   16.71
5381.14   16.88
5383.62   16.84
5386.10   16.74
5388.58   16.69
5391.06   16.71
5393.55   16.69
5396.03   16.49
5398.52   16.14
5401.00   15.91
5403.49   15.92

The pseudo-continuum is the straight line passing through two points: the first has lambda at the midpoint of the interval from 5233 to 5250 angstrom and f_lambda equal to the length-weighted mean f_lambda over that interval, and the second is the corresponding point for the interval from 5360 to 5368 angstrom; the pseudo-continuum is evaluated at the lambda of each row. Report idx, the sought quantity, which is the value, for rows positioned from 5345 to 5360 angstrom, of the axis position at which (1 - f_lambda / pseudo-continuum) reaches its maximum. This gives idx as 5346.56 angstrom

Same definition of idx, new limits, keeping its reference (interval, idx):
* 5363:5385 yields 5368.77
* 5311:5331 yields 5326.90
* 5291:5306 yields 5295.10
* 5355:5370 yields 5368.77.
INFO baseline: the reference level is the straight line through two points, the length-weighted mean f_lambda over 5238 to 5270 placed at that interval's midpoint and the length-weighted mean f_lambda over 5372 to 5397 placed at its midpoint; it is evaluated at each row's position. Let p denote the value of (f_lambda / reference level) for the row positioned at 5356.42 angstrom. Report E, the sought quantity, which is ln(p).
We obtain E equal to 0.01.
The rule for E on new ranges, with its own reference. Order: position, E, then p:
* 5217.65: -0.06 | 0.94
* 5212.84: -0.06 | 0.94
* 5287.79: -0.02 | 0.98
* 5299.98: -0.02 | 0.98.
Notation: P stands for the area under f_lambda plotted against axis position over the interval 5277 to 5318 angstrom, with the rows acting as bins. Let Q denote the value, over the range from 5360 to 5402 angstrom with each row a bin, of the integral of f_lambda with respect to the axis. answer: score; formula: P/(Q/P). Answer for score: 655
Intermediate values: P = 670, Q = 684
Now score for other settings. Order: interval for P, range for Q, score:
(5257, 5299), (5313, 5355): 676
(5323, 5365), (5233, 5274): 670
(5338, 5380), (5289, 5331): 669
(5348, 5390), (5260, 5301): 718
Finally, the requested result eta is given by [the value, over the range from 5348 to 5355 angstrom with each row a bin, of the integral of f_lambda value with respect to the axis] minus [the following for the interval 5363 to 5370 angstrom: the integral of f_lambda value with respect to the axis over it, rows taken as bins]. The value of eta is 5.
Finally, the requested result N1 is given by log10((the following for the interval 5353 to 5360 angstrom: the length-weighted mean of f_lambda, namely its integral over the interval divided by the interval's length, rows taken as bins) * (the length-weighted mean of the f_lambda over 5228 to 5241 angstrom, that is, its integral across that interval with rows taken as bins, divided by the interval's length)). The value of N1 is 2.44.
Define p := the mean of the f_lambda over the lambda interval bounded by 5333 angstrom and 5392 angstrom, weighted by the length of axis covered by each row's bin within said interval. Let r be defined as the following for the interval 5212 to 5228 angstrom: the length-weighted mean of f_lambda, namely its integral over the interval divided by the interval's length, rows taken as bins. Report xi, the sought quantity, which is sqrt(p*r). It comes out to 15.9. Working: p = 16.2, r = 15.58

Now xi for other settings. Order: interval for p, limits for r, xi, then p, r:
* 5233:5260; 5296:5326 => 16.6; 16.8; 16.43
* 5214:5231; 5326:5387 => 15.9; 15.6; 16.10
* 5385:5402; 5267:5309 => 16.3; 16.5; 16.11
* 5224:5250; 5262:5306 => 16.2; 16.3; 16.03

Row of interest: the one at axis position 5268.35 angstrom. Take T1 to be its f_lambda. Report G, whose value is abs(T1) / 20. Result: 0.770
